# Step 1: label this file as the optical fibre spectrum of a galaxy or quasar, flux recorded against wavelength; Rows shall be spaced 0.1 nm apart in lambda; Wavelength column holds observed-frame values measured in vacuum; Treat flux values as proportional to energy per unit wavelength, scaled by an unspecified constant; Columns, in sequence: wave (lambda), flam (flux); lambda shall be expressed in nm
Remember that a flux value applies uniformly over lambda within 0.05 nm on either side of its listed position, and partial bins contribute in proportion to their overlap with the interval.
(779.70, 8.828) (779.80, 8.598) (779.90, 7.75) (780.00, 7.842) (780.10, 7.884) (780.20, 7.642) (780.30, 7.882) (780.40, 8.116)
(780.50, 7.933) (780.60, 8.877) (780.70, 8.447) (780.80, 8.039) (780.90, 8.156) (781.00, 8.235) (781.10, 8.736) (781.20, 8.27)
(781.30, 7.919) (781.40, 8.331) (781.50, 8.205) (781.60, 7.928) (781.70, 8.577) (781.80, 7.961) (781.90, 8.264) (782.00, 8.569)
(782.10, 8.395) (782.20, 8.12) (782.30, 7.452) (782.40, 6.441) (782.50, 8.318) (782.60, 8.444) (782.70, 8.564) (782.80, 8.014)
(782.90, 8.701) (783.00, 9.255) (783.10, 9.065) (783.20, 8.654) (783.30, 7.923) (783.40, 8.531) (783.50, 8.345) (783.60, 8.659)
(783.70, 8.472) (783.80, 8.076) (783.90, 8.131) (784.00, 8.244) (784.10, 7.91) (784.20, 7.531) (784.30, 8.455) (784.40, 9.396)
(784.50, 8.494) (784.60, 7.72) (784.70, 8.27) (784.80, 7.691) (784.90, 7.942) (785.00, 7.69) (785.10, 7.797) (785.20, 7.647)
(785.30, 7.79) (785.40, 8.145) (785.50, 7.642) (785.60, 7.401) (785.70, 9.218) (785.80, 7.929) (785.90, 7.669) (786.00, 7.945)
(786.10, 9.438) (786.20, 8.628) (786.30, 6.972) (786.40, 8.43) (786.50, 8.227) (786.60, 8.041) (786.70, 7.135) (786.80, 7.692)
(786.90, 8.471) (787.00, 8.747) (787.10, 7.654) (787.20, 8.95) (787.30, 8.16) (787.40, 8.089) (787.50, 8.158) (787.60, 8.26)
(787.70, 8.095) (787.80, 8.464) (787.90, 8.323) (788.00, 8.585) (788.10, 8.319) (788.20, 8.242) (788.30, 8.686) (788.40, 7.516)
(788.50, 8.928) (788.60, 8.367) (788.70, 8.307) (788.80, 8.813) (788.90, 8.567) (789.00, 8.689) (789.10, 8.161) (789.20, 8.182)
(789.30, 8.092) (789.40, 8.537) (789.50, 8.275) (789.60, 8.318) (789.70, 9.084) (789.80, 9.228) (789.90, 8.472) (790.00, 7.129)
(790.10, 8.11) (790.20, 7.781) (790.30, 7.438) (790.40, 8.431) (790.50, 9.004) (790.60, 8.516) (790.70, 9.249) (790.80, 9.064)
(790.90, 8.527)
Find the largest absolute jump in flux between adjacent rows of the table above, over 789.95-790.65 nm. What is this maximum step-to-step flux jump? 0.99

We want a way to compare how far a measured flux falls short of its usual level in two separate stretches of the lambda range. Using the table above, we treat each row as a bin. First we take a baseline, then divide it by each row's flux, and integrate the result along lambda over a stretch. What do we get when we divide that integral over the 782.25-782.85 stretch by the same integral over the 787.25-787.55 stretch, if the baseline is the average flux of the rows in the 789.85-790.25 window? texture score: 2.1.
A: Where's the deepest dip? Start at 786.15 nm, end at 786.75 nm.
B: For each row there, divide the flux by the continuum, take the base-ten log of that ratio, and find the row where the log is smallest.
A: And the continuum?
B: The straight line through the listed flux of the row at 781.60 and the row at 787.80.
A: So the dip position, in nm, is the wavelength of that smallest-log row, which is 786.30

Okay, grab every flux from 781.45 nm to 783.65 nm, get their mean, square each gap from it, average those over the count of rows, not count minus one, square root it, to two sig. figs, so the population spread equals 0.56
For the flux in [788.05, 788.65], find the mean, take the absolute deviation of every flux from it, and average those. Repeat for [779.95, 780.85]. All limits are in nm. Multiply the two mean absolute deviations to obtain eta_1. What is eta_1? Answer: 0.09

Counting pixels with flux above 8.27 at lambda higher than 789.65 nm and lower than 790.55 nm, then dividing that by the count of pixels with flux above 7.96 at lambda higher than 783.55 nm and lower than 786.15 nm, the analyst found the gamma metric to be 0.42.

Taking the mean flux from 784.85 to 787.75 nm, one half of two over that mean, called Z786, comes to 0.124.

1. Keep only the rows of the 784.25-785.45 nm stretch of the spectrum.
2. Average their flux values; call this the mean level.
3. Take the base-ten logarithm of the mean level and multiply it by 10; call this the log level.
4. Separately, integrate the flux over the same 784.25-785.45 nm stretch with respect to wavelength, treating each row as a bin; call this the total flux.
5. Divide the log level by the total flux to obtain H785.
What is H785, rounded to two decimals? 0.94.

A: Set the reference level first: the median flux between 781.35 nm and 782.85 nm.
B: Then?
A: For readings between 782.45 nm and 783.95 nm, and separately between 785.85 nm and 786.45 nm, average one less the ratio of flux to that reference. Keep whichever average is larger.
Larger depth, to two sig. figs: 0.010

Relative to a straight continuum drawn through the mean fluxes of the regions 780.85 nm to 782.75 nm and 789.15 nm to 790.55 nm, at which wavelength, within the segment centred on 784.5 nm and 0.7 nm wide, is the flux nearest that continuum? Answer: 784.70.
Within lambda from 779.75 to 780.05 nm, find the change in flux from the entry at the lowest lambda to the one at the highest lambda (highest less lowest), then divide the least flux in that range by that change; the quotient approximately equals -10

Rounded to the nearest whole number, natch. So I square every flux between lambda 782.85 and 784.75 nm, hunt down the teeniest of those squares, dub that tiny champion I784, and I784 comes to 57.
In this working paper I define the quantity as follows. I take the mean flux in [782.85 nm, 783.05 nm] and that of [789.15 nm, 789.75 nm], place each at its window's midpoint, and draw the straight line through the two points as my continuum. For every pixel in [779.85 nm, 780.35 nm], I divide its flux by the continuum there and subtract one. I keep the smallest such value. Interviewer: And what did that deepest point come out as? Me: -0.17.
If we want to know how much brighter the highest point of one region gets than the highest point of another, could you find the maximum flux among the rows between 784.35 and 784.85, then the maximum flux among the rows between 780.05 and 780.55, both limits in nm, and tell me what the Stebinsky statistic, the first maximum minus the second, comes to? 1.3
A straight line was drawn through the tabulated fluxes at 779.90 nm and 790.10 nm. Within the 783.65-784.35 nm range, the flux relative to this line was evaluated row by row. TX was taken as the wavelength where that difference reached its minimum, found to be 784.20 nm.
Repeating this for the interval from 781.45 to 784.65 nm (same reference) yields 782.40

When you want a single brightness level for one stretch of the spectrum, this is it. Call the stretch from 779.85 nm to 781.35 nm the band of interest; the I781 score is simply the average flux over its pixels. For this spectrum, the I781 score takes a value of 8.12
